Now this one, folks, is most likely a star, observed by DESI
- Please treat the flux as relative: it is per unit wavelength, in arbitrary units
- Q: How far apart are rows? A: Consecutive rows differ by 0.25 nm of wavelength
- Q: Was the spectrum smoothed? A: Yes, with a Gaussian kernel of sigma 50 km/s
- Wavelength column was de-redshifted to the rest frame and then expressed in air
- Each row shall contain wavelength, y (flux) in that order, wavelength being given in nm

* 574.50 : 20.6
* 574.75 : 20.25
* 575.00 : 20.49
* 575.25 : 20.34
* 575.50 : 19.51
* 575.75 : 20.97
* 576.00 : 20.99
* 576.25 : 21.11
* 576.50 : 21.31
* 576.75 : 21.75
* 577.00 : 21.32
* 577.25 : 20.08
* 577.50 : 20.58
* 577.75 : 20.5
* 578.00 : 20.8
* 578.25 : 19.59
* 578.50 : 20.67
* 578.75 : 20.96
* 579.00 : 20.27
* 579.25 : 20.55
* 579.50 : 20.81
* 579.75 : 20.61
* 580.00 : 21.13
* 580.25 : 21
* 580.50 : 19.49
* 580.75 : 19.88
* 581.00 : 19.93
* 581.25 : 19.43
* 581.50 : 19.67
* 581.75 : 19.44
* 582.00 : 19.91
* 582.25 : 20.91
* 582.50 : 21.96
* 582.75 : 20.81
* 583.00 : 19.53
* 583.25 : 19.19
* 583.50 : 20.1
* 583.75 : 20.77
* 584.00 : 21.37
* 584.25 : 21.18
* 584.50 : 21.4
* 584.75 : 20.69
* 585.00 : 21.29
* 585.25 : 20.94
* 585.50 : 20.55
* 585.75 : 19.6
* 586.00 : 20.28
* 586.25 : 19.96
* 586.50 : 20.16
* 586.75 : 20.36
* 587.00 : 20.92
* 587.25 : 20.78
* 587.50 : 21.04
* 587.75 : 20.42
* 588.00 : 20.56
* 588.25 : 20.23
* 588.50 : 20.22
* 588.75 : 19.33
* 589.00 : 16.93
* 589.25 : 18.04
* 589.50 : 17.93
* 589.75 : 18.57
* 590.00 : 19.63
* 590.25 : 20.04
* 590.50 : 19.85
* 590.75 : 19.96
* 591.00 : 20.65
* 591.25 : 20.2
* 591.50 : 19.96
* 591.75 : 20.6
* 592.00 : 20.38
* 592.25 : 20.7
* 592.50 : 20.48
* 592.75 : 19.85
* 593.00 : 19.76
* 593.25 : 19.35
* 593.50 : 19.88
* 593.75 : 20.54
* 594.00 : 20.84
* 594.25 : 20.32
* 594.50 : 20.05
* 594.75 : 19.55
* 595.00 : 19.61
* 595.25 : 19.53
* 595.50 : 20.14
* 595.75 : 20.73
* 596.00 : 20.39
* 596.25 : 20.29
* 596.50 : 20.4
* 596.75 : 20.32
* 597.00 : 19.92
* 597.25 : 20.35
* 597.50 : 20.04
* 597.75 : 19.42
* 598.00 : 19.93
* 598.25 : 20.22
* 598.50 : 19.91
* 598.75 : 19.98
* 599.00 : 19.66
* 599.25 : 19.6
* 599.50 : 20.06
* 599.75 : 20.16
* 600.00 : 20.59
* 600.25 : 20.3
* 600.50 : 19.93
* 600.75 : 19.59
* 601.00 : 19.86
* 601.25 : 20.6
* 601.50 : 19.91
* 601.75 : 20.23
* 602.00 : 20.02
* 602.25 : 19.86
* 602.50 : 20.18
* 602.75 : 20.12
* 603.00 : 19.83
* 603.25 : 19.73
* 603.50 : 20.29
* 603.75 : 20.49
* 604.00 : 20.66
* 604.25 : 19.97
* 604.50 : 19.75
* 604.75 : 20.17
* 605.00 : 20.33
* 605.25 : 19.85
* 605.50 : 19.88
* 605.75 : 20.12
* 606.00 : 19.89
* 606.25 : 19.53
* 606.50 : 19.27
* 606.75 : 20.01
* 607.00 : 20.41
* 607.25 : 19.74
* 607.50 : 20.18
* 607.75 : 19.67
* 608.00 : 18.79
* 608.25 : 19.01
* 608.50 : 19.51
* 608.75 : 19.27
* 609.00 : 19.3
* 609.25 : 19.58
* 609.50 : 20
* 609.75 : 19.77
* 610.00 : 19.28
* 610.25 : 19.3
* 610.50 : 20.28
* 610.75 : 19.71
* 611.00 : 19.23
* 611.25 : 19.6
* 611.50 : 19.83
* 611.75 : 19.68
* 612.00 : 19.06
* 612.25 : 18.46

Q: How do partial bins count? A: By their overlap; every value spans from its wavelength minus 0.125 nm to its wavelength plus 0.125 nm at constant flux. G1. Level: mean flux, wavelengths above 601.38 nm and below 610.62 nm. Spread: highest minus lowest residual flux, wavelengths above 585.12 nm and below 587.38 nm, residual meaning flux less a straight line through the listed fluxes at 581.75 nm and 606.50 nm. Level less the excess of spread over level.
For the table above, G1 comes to 38.3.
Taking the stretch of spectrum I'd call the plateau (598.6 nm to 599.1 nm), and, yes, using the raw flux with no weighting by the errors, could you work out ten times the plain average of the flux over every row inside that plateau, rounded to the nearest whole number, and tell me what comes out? 198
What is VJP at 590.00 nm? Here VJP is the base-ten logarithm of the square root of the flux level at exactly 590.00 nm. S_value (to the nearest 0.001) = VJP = 0.646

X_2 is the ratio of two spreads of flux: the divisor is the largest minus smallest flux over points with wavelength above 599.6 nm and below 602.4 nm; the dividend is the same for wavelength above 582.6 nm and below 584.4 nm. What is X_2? 2.2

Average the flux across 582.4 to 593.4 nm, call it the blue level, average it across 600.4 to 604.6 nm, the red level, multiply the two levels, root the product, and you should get 20.10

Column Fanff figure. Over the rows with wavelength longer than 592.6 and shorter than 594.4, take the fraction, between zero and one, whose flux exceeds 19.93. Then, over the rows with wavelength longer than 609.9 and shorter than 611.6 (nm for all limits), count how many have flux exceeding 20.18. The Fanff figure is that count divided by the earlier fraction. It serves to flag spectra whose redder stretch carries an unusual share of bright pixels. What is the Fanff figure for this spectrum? 2.3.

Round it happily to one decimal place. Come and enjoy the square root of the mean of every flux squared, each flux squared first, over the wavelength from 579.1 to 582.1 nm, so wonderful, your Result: 20.2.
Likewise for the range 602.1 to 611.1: 19.8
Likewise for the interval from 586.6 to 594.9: 20.0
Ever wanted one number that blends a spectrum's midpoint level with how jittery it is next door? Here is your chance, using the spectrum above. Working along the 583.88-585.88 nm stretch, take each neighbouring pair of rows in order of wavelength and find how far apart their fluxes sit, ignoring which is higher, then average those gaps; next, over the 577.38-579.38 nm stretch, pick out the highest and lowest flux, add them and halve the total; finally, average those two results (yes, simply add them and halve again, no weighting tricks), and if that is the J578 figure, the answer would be 10.4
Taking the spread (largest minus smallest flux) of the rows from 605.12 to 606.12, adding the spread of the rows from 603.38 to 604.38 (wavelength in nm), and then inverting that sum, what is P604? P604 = 1.04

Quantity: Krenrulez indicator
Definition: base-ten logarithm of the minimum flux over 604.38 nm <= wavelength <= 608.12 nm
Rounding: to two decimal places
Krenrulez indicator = 1.27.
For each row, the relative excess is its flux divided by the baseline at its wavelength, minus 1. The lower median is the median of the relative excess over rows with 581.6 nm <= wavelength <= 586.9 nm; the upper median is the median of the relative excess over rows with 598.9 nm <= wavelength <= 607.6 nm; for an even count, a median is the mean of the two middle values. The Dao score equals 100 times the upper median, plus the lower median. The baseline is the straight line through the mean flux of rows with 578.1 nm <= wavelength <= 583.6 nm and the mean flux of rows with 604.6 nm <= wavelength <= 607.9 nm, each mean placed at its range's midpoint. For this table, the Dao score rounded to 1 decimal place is 0.2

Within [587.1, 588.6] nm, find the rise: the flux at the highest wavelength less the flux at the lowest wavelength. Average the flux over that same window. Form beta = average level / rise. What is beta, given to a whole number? -37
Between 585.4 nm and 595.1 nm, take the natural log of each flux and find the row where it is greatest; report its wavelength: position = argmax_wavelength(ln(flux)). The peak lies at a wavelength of 587.50 nm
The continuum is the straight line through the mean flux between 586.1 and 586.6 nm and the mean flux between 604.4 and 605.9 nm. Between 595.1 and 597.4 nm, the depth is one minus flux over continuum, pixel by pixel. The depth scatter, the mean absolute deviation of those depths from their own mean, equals 0.0122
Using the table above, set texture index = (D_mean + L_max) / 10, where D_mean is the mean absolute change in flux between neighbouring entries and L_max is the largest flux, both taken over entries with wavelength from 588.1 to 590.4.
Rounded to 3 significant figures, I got 2.11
